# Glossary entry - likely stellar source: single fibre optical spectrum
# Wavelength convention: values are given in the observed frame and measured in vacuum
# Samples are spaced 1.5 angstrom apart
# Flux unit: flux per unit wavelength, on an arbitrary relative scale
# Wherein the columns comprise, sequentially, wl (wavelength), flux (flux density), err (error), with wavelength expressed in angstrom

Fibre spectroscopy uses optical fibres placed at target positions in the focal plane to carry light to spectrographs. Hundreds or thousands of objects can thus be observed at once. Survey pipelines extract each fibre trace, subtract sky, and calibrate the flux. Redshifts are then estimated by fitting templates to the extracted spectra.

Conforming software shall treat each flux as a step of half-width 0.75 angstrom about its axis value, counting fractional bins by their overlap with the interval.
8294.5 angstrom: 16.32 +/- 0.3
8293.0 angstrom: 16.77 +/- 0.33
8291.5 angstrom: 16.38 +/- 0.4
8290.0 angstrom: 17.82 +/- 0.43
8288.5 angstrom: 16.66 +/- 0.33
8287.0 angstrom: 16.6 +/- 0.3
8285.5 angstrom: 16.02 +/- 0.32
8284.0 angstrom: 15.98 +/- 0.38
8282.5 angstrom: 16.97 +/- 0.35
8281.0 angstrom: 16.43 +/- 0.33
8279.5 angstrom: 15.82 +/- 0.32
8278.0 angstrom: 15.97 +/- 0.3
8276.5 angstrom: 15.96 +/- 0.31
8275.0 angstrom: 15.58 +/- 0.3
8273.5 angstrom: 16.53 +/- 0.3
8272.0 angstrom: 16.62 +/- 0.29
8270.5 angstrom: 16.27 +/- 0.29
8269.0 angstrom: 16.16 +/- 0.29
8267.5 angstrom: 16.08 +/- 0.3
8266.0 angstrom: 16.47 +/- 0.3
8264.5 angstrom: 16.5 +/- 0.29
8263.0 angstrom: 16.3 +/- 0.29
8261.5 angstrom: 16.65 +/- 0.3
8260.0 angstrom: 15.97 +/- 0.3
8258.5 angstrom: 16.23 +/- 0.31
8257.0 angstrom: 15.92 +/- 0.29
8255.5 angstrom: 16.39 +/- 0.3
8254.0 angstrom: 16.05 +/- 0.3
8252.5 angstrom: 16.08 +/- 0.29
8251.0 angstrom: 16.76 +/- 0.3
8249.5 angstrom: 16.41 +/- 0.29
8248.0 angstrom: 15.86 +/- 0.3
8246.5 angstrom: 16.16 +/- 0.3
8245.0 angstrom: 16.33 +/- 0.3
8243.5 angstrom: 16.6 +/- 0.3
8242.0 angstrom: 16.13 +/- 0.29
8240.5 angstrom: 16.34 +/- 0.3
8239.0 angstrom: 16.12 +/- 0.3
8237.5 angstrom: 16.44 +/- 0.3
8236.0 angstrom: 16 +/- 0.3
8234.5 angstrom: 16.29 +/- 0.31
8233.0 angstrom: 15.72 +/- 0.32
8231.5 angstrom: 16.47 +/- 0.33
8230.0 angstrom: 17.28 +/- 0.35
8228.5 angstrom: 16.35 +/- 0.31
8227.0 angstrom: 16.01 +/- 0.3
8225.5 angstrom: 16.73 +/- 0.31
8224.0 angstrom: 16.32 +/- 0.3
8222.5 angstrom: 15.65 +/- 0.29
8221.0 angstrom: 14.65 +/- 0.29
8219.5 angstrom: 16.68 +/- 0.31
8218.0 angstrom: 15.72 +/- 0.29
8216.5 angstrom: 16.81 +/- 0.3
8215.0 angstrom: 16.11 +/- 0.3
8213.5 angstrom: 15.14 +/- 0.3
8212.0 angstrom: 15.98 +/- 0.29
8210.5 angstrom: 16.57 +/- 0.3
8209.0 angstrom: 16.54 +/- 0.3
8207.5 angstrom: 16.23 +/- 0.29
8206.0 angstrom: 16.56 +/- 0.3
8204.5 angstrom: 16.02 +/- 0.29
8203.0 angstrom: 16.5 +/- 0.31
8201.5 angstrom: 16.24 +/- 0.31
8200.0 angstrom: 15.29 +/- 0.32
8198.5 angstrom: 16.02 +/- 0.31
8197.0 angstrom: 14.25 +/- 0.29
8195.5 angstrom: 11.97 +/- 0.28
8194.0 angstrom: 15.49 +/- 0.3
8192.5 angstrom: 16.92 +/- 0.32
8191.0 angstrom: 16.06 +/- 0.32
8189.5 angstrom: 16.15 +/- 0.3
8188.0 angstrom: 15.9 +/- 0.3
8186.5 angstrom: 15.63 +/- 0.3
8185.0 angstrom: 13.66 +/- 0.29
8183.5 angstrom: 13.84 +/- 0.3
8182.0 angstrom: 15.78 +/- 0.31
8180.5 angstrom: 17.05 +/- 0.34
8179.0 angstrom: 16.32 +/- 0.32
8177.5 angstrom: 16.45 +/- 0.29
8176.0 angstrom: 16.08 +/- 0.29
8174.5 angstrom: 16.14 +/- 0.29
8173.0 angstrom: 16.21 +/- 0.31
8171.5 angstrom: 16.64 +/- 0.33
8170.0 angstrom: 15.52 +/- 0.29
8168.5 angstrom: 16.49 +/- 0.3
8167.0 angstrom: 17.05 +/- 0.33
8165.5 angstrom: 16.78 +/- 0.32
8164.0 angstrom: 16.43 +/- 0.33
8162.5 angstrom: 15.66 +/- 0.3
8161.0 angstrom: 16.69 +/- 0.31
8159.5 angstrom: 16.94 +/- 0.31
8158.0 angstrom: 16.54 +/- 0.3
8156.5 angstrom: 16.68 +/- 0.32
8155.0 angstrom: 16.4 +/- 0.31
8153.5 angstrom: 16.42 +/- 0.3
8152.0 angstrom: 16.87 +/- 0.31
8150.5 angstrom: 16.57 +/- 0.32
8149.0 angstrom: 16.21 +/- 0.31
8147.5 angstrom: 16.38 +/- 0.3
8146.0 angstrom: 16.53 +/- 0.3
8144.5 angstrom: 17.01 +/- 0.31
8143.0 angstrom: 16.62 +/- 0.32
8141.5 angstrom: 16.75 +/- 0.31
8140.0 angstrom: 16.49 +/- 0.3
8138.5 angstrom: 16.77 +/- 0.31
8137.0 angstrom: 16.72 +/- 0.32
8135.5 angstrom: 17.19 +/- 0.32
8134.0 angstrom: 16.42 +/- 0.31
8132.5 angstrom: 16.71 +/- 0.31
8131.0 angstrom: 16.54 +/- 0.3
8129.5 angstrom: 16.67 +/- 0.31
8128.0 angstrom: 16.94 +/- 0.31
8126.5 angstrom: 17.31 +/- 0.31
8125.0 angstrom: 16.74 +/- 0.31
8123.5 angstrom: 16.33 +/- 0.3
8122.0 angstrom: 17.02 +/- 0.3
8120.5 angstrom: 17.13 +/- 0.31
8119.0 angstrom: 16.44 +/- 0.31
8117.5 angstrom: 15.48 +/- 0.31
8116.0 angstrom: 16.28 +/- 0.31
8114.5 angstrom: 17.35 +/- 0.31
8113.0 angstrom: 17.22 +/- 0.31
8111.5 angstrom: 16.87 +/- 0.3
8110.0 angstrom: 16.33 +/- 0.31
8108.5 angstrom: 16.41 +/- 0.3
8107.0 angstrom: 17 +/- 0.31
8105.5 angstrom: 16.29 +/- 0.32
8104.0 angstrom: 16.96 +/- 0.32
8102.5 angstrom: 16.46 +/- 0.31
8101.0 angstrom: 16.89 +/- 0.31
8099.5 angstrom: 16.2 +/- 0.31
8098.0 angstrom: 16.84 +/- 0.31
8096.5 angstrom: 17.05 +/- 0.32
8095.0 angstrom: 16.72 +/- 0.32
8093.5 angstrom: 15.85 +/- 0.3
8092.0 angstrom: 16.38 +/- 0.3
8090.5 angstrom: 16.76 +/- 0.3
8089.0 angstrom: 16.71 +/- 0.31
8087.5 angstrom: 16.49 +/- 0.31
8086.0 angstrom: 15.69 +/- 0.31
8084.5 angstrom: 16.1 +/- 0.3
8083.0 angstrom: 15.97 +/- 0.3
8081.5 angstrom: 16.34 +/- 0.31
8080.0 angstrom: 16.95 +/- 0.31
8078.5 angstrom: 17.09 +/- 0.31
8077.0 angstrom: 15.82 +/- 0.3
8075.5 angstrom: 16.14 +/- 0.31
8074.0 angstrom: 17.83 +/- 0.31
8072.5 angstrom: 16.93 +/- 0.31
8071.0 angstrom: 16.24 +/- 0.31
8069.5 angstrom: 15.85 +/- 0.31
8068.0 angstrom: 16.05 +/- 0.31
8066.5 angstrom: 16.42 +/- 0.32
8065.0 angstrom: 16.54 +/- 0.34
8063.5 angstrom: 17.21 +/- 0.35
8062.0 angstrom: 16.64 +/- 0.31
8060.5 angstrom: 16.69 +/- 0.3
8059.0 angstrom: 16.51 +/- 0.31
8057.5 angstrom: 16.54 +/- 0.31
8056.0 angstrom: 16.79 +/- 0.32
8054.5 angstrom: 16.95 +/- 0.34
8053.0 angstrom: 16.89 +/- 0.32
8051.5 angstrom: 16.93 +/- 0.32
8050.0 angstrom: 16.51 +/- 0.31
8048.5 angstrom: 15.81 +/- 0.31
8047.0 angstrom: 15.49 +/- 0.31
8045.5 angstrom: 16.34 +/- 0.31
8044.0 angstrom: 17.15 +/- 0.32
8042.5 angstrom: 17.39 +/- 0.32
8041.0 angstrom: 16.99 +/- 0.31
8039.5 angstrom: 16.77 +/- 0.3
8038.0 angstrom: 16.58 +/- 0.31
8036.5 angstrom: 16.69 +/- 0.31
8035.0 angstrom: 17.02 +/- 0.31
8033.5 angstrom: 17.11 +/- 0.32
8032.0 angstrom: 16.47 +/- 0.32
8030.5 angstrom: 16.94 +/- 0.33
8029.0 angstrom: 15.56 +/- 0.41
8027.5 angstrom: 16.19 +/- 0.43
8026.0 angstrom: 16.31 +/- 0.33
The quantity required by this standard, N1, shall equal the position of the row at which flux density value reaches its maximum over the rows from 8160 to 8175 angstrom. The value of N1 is 8167.0 angstrom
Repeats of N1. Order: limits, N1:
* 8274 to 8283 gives 8282.5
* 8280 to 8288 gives 8282.5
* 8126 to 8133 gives 8126.5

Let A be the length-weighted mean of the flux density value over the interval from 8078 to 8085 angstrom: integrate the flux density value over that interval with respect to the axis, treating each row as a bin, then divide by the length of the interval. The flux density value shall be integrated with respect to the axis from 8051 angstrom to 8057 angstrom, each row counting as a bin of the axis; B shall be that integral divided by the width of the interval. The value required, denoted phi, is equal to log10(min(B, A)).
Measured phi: 1.217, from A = 16.5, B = 16.87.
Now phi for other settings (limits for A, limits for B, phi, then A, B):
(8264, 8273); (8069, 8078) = 1.214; 16.4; 16.50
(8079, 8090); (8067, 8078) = 1.213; 16.3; 16.42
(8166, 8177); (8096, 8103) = 1.213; 16.3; 16.68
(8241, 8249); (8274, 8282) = 1.204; 16.2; 16.00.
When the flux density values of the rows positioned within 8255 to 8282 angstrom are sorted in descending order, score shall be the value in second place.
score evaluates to 16.62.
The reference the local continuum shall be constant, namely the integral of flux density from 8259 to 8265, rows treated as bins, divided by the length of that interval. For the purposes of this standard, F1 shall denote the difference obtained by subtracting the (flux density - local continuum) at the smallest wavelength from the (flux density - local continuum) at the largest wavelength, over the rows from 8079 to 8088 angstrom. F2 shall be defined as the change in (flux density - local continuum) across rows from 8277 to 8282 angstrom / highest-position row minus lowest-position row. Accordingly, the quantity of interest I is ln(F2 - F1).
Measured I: -0.08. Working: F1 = -0.46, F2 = 0.46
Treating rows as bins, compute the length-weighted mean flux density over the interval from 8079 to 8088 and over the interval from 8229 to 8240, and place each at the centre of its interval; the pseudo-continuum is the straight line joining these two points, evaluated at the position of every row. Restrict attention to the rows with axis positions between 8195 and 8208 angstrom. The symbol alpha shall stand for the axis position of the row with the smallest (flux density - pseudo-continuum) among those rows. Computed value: 8195.5 angstrom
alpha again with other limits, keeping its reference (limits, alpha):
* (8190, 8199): 8195.5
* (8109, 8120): 8117.5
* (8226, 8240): 8233.0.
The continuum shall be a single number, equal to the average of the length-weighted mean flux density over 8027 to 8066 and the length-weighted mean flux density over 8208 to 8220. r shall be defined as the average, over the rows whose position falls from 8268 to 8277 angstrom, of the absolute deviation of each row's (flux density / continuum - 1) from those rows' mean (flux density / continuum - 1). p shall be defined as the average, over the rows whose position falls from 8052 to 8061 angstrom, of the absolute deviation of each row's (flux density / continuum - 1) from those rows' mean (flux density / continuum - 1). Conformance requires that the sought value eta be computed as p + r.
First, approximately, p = 0.009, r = 0.017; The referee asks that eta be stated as 0.03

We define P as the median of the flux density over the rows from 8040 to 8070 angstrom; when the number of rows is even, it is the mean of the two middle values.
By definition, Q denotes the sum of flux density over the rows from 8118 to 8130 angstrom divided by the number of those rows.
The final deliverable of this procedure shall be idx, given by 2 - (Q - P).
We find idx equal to 1.77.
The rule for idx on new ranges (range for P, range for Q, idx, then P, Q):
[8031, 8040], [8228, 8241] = 2.40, 16.7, 16.3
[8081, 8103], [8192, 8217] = 2.66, 16.5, 15.8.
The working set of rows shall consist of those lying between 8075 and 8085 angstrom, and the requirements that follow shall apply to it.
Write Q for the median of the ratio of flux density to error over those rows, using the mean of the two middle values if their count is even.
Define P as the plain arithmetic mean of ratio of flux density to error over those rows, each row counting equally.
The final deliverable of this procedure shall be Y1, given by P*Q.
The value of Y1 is 2846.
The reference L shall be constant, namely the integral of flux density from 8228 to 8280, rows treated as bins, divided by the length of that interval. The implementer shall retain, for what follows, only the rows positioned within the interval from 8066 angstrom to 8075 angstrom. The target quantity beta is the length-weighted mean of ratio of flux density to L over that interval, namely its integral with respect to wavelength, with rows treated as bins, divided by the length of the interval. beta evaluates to 1.02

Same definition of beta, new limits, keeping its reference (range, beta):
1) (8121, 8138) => 1.03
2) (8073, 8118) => 1.02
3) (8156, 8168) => 1.02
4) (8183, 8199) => 0.93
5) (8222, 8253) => 1.00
